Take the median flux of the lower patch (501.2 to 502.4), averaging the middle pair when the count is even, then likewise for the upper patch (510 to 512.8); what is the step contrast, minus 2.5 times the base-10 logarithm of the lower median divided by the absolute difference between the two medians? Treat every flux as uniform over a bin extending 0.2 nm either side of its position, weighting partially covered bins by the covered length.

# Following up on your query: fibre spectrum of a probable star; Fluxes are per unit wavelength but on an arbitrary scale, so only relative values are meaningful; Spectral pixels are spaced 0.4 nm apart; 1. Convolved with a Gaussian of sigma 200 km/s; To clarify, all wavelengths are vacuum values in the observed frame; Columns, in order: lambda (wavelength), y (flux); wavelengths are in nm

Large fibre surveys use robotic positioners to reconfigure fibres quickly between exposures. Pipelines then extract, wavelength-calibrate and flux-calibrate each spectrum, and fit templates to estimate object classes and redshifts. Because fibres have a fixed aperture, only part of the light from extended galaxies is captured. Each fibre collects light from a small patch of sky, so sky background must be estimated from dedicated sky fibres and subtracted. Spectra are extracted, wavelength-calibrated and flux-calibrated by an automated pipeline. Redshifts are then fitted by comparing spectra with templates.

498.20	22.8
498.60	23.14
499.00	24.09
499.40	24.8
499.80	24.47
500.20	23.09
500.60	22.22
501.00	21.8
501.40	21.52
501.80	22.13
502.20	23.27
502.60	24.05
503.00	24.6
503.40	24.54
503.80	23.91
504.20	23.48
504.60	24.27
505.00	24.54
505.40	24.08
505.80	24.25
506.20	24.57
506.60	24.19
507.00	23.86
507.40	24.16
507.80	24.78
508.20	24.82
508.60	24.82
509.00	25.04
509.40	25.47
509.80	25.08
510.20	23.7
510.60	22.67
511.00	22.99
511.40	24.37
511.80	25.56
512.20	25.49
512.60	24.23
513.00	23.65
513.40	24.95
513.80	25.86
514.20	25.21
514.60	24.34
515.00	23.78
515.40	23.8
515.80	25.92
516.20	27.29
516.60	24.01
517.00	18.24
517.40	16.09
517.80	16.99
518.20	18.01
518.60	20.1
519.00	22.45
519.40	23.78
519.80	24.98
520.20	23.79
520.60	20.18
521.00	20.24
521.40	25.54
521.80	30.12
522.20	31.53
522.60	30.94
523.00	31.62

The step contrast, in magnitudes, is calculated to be -2.6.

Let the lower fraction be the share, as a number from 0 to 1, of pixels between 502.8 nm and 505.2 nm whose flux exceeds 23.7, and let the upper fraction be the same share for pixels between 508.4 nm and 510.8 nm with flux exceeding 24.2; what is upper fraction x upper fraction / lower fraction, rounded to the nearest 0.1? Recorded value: 0.5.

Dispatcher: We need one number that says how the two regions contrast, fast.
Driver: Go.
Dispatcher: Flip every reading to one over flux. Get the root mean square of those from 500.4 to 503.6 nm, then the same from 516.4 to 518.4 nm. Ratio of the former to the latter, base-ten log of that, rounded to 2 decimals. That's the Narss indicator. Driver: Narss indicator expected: -0.10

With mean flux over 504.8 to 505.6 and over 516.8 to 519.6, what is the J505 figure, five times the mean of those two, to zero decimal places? 109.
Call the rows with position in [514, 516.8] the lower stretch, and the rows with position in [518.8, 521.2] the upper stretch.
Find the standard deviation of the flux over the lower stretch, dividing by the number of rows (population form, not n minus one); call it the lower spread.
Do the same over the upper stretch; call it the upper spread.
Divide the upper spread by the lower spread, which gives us 1.5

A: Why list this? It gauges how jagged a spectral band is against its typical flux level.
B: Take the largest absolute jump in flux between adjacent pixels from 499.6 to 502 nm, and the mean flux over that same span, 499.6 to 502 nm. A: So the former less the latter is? -21.2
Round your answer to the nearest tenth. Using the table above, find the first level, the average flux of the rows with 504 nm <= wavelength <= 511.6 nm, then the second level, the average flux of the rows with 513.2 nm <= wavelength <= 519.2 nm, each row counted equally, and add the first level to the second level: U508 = 46.7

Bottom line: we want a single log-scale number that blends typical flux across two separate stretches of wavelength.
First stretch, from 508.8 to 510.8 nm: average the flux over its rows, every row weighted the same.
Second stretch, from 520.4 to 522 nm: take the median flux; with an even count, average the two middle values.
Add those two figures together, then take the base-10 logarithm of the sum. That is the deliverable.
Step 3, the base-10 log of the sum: 1.67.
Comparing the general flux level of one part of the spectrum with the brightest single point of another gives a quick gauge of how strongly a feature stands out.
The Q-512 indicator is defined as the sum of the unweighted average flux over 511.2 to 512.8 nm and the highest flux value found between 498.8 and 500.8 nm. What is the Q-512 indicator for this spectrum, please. 49.7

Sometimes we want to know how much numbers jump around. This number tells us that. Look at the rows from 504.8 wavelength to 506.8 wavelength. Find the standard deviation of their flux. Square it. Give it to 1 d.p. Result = 0.0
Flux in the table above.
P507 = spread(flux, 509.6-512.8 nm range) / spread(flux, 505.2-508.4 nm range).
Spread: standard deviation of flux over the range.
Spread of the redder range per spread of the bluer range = 3.2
